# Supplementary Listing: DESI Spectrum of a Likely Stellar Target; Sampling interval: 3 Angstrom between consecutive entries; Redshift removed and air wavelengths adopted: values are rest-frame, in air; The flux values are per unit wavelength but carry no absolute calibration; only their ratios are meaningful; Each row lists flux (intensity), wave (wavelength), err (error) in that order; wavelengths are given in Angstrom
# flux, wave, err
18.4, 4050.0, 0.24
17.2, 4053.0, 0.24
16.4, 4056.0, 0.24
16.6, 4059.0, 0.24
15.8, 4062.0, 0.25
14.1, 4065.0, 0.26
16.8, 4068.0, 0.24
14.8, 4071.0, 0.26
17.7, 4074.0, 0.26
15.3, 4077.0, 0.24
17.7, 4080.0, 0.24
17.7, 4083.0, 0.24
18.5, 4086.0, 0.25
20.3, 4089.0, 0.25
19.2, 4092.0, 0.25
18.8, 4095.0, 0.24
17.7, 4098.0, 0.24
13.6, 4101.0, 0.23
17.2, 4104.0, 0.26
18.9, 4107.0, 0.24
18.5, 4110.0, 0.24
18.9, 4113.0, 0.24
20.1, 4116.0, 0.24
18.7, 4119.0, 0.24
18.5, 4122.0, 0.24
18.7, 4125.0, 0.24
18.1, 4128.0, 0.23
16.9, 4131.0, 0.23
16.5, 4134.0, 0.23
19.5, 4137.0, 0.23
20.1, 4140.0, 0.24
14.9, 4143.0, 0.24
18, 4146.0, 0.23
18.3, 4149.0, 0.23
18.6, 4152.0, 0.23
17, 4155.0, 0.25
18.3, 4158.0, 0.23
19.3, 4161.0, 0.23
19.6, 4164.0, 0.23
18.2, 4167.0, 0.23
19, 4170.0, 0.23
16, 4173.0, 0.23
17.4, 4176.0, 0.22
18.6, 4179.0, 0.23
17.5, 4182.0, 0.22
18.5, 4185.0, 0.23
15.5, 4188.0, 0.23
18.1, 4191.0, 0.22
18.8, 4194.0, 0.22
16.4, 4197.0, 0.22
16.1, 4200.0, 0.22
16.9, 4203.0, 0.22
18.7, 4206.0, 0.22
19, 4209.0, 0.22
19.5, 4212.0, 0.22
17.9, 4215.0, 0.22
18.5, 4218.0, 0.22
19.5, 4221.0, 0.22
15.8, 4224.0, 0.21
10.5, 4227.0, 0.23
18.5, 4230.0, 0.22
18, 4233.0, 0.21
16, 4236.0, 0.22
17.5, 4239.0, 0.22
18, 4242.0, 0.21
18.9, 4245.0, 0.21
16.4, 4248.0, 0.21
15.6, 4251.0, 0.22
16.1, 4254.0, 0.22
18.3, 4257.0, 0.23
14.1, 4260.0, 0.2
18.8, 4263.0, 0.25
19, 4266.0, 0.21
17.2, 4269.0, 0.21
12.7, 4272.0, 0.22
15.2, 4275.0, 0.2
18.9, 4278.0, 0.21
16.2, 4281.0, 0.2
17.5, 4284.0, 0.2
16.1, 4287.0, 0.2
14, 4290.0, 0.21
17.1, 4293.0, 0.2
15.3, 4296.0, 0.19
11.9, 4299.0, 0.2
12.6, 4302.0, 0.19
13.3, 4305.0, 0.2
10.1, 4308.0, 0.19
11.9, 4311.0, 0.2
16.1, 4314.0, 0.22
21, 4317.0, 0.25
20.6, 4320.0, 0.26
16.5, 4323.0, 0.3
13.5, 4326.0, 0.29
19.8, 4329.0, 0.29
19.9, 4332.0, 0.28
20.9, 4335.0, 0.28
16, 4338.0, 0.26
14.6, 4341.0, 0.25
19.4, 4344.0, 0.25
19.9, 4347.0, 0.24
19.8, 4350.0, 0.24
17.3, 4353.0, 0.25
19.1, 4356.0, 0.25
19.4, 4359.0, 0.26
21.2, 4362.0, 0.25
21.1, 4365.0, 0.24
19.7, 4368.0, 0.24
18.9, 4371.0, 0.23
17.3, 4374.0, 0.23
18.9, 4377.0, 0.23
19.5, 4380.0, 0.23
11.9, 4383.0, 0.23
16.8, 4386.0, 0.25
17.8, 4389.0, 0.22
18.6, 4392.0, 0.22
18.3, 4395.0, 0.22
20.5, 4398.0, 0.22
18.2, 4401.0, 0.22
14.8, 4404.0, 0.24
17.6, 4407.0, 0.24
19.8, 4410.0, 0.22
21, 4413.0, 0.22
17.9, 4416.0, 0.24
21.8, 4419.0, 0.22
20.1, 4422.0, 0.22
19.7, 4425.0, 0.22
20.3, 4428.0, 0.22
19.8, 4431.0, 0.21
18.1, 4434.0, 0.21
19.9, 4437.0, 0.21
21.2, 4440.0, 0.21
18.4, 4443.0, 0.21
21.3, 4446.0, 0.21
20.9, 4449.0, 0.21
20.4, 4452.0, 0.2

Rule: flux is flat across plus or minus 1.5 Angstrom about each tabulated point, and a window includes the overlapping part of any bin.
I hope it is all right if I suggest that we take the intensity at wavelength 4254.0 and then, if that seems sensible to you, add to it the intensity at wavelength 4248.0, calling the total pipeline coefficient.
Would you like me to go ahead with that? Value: 32.5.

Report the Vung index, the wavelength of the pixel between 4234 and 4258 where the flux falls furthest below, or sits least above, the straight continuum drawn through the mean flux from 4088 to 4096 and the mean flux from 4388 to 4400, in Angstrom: 4251.0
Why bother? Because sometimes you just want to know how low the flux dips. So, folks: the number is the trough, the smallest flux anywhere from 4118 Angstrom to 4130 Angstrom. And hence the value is 18.1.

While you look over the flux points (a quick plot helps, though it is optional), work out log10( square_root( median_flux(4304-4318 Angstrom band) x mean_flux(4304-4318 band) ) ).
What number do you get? 1.14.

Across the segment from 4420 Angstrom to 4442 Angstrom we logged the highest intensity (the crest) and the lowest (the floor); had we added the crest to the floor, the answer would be 39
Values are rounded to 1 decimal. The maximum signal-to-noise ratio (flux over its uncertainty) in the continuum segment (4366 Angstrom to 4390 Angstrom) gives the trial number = 84.8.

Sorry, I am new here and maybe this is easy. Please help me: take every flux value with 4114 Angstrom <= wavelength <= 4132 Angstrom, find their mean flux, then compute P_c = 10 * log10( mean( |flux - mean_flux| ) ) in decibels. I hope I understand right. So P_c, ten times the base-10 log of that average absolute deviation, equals -2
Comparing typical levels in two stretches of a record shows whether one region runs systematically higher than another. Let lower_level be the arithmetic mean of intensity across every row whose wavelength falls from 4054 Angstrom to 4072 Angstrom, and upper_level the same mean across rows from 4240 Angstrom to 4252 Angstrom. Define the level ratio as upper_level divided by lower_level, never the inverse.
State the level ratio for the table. 1.09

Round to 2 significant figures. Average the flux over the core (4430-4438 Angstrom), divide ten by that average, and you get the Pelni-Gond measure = 0.52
